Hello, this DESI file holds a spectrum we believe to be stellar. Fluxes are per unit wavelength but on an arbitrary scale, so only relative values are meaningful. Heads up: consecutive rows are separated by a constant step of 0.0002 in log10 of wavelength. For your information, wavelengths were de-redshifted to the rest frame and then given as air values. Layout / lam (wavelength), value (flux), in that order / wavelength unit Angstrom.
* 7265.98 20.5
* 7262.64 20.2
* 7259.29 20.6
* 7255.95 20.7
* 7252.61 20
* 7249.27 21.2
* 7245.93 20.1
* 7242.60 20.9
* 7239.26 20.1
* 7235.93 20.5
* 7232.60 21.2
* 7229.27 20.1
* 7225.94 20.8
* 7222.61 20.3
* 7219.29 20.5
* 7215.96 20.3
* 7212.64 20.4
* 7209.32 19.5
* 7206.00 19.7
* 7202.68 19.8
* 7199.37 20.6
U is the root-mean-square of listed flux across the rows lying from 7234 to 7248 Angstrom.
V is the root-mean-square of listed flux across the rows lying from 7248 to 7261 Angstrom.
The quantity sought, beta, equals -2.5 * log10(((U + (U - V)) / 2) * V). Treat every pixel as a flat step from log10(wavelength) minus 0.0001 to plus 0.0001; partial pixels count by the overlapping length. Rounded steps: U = 20.4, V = 20.6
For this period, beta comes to -5.80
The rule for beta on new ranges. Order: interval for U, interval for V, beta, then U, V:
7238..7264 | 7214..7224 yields -5.80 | 20.5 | 20.4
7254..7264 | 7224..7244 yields -5.81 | 20.5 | 20.6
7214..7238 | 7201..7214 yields -5.81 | 20.5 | 19.9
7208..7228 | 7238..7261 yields -5.79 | 20.3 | 20.5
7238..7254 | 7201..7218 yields -5.80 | 20.5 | 19.9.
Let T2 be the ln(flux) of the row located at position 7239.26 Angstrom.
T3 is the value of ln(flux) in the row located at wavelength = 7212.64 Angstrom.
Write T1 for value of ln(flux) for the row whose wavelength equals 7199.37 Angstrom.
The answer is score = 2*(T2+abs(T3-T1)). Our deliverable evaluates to 6.02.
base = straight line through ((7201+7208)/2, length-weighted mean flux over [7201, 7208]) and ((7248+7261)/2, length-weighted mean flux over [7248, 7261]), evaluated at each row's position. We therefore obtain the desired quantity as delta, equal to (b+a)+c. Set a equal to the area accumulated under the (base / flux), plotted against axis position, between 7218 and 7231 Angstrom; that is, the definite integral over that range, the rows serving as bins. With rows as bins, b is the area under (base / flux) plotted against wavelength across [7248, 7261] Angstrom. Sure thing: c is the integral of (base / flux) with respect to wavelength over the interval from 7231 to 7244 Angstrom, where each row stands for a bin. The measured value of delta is 38.57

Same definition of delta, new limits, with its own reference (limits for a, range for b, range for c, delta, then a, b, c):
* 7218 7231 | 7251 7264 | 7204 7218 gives 39.87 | 12.8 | 13.2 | 13.9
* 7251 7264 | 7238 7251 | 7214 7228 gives 39.78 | 13.2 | 12.9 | 13.7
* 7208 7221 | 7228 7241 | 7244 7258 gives 39.72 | 12.8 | 12.9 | 14.0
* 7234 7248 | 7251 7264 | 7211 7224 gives 39.88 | 14.0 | 13.2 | 12.7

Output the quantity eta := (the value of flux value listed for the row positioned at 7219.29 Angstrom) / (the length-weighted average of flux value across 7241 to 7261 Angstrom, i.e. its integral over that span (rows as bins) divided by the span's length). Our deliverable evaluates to 1.00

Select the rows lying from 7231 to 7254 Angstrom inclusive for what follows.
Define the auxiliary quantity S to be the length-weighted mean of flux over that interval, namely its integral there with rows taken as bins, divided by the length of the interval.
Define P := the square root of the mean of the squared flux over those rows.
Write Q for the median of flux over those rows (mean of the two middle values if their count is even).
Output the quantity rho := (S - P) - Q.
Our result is -20.5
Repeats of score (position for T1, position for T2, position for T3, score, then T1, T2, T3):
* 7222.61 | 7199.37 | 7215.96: 6.05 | 3.01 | 3.03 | 3.01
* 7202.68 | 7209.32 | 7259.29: 6.02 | 2.99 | 2.97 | 3.03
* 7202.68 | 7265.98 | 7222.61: 6.09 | 2.99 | 3.02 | 3.01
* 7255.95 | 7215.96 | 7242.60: 6.04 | 3.03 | 3.01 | 3.04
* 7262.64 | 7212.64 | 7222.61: 6.04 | 3.01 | 3.02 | 3.01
